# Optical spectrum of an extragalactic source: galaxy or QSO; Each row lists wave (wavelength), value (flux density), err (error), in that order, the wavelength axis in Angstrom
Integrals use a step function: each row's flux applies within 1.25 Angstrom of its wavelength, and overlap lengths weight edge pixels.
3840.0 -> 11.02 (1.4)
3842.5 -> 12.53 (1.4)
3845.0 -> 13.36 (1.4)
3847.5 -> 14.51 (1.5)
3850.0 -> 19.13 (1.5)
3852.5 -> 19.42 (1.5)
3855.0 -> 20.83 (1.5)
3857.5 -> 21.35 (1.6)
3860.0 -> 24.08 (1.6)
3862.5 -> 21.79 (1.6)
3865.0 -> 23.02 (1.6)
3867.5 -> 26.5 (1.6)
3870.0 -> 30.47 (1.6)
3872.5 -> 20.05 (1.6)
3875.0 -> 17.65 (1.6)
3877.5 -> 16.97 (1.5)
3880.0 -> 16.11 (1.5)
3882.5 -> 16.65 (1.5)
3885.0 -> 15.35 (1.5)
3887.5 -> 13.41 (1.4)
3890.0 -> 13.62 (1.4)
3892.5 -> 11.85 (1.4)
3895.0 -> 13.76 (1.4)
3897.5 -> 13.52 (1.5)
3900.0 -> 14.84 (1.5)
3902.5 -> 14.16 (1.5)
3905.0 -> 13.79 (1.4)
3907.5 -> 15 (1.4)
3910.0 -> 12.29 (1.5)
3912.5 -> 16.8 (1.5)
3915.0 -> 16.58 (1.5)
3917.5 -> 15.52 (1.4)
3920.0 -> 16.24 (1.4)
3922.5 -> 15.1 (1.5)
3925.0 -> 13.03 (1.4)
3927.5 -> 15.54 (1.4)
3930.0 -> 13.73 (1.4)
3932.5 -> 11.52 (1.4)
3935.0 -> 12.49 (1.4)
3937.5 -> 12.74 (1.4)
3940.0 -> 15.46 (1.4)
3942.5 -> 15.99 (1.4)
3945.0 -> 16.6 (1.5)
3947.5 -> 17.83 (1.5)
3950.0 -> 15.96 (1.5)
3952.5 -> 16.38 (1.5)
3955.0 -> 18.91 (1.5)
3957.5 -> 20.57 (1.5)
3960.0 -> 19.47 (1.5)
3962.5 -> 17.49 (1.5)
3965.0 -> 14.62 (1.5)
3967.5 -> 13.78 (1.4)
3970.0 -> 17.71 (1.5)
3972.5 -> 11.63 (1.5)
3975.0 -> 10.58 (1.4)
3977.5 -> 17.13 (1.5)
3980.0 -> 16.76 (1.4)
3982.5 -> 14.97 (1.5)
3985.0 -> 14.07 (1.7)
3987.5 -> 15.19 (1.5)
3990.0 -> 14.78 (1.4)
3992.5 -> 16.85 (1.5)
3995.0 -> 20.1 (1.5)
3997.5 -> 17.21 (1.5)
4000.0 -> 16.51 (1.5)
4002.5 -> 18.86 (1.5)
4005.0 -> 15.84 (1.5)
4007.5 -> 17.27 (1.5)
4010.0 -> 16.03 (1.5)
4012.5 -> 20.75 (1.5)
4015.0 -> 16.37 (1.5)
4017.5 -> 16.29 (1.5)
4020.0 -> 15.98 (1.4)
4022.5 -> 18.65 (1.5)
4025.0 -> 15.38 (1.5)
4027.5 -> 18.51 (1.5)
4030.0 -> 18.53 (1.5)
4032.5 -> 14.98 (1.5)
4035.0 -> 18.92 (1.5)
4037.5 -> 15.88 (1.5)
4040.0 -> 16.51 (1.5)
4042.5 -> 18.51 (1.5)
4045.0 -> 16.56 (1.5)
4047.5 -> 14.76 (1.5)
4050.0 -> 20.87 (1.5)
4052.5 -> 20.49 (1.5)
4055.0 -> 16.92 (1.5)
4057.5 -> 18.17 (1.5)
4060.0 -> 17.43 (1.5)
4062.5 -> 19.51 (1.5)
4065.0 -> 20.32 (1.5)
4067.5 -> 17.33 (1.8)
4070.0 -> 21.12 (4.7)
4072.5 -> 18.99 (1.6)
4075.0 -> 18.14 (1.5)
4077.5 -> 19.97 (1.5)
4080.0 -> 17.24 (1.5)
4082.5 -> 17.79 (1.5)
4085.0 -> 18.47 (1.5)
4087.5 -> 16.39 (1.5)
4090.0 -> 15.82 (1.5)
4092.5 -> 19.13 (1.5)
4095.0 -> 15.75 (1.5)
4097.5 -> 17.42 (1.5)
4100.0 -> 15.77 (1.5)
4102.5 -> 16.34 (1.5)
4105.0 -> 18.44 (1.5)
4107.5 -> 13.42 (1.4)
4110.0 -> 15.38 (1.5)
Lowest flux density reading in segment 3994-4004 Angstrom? 16.51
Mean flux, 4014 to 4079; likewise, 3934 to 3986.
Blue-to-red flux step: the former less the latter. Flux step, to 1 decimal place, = 2.1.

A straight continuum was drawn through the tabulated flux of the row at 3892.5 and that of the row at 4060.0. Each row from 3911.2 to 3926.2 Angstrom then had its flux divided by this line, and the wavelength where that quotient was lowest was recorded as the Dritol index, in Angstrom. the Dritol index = 3925.0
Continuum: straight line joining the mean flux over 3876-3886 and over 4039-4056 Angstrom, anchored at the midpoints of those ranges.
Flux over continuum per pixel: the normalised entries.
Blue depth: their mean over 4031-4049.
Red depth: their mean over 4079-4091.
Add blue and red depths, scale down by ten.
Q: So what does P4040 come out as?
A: 0.188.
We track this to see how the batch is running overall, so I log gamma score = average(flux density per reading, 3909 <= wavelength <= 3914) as 15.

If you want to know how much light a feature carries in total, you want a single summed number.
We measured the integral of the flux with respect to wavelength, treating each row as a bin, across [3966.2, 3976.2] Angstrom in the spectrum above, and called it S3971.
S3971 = 134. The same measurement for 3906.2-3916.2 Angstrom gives 152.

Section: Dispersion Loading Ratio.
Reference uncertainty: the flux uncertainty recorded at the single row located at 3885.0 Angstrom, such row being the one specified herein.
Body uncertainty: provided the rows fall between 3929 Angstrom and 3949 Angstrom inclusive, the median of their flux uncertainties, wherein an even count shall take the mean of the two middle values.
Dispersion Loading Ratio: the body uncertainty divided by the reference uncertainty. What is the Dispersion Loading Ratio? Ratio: 0.93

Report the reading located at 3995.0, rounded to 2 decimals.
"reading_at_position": 20.10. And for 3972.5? 11.63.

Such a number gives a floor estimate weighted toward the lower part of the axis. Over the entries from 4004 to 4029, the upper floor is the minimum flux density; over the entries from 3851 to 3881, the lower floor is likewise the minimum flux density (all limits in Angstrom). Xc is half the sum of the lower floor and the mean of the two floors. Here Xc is 15.9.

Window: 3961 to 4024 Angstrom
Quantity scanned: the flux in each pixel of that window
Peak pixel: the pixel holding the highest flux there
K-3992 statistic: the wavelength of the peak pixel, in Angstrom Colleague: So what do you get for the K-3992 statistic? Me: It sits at 4012.5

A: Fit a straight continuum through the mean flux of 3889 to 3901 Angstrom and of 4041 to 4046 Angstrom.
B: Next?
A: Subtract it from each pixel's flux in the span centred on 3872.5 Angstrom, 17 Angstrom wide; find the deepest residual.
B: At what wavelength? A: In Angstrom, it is 3880.0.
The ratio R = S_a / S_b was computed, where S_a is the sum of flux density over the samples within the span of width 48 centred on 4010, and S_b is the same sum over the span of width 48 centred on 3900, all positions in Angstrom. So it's 1.15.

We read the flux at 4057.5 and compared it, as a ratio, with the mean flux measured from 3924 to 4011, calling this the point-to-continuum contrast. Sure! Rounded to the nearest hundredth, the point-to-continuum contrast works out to 1.15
